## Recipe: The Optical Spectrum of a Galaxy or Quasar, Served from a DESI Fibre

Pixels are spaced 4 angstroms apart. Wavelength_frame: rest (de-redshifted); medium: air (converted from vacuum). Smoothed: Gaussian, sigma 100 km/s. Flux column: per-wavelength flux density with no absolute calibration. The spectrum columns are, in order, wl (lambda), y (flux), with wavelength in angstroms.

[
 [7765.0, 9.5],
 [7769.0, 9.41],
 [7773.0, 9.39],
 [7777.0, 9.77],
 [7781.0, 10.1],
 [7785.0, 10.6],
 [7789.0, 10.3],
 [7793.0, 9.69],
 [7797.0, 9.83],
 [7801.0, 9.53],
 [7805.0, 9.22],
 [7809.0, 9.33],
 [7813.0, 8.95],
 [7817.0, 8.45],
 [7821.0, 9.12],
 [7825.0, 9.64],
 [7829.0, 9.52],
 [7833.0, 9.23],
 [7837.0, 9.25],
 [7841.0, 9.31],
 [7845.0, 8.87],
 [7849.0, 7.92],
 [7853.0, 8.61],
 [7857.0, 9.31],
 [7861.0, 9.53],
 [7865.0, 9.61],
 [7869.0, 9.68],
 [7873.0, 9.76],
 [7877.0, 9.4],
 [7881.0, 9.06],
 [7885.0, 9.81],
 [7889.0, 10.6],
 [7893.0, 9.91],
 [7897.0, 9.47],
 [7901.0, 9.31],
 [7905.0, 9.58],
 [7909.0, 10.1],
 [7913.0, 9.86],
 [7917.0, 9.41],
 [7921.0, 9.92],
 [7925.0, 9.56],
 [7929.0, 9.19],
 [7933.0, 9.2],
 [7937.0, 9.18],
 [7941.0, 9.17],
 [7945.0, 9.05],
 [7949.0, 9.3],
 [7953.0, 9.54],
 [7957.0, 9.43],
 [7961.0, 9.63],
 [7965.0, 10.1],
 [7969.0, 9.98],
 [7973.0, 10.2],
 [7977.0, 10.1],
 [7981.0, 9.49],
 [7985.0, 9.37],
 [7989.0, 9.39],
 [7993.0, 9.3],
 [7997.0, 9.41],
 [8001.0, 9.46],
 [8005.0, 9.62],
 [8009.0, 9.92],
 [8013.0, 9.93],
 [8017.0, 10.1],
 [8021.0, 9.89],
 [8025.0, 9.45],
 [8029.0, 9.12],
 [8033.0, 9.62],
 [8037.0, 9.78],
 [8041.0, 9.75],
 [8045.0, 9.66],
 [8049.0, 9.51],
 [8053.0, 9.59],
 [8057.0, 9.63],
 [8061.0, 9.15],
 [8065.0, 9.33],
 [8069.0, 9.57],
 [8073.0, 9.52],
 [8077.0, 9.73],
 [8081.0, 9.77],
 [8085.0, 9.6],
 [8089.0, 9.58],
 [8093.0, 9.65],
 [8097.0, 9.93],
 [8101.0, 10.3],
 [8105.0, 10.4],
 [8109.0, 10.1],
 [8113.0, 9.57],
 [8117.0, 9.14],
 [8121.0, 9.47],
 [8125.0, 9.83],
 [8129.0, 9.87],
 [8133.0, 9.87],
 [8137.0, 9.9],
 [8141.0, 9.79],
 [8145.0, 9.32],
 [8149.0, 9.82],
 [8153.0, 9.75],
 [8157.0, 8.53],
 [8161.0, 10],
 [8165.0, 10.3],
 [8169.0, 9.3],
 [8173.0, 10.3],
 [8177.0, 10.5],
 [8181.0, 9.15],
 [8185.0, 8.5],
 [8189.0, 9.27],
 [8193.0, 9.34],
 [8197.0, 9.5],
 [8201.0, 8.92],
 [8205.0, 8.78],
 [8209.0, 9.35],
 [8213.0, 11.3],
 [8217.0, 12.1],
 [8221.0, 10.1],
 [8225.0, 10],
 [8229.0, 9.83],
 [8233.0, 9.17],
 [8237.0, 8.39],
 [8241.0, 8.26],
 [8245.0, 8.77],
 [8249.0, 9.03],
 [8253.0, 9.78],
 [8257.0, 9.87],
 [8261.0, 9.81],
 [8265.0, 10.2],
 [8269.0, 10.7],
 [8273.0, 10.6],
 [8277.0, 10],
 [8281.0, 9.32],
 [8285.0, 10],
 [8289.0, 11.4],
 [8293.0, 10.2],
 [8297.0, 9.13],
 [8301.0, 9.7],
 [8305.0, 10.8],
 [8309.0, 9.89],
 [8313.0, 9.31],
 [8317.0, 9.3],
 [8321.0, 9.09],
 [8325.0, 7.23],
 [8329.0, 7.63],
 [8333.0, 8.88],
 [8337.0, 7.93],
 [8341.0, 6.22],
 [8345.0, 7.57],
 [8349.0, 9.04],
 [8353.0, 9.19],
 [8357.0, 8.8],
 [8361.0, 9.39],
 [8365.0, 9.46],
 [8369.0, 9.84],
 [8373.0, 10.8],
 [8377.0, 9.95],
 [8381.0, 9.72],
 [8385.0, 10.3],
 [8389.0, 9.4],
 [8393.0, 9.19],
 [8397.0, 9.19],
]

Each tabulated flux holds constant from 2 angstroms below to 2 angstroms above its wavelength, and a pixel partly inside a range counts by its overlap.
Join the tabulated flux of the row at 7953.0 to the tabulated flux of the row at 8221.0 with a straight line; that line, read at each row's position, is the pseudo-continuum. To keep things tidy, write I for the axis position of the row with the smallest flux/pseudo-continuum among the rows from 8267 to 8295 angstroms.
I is 8281.0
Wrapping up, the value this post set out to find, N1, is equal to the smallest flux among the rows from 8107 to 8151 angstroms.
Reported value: 9.14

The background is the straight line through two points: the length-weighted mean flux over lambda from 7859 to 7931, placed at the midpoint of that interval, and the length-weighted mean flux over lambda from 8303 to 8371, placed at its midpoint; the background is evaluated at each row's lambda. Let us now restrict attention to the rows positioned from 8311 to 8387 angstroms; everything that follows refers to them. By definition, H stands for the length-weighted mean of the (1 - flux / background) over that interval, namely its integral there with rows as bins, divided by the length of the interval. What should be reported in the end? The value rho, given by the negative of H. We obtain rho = 0.02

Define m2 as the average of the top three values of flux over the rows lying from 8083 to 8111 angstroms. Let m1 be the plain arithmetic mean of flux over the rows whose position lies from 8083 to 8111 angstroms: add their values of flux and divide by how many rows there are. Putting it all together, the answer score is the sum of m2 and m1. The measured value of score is 20.2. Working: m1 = 9.94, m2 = 10.3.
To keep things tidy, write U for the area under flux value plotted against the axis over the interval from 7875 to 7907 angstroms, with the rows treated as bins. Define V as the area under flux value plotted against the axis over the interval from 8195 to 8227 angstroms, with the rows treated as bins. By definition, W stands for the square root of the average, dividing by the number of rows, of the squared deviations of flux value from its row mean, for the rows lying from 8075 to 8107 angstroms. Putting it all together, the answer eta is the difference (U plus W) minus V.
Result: -11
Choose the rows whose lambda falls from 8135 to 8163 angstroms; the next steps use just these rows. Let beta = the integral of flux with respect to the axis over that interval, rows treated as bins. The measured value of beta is 268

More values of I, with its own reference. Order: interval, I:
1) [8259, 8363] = 8341.0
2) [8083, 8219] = 8185.0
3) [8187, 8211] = 8205.0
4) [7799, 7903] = 7849.0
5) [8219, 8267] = 8241.0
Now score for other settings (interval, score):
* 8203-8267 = 20.9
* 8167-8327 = 21.3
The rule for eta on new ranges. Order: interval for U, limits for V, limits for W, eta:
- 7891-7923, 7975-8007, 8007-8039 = 6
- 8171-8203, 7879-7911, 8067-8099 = -9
